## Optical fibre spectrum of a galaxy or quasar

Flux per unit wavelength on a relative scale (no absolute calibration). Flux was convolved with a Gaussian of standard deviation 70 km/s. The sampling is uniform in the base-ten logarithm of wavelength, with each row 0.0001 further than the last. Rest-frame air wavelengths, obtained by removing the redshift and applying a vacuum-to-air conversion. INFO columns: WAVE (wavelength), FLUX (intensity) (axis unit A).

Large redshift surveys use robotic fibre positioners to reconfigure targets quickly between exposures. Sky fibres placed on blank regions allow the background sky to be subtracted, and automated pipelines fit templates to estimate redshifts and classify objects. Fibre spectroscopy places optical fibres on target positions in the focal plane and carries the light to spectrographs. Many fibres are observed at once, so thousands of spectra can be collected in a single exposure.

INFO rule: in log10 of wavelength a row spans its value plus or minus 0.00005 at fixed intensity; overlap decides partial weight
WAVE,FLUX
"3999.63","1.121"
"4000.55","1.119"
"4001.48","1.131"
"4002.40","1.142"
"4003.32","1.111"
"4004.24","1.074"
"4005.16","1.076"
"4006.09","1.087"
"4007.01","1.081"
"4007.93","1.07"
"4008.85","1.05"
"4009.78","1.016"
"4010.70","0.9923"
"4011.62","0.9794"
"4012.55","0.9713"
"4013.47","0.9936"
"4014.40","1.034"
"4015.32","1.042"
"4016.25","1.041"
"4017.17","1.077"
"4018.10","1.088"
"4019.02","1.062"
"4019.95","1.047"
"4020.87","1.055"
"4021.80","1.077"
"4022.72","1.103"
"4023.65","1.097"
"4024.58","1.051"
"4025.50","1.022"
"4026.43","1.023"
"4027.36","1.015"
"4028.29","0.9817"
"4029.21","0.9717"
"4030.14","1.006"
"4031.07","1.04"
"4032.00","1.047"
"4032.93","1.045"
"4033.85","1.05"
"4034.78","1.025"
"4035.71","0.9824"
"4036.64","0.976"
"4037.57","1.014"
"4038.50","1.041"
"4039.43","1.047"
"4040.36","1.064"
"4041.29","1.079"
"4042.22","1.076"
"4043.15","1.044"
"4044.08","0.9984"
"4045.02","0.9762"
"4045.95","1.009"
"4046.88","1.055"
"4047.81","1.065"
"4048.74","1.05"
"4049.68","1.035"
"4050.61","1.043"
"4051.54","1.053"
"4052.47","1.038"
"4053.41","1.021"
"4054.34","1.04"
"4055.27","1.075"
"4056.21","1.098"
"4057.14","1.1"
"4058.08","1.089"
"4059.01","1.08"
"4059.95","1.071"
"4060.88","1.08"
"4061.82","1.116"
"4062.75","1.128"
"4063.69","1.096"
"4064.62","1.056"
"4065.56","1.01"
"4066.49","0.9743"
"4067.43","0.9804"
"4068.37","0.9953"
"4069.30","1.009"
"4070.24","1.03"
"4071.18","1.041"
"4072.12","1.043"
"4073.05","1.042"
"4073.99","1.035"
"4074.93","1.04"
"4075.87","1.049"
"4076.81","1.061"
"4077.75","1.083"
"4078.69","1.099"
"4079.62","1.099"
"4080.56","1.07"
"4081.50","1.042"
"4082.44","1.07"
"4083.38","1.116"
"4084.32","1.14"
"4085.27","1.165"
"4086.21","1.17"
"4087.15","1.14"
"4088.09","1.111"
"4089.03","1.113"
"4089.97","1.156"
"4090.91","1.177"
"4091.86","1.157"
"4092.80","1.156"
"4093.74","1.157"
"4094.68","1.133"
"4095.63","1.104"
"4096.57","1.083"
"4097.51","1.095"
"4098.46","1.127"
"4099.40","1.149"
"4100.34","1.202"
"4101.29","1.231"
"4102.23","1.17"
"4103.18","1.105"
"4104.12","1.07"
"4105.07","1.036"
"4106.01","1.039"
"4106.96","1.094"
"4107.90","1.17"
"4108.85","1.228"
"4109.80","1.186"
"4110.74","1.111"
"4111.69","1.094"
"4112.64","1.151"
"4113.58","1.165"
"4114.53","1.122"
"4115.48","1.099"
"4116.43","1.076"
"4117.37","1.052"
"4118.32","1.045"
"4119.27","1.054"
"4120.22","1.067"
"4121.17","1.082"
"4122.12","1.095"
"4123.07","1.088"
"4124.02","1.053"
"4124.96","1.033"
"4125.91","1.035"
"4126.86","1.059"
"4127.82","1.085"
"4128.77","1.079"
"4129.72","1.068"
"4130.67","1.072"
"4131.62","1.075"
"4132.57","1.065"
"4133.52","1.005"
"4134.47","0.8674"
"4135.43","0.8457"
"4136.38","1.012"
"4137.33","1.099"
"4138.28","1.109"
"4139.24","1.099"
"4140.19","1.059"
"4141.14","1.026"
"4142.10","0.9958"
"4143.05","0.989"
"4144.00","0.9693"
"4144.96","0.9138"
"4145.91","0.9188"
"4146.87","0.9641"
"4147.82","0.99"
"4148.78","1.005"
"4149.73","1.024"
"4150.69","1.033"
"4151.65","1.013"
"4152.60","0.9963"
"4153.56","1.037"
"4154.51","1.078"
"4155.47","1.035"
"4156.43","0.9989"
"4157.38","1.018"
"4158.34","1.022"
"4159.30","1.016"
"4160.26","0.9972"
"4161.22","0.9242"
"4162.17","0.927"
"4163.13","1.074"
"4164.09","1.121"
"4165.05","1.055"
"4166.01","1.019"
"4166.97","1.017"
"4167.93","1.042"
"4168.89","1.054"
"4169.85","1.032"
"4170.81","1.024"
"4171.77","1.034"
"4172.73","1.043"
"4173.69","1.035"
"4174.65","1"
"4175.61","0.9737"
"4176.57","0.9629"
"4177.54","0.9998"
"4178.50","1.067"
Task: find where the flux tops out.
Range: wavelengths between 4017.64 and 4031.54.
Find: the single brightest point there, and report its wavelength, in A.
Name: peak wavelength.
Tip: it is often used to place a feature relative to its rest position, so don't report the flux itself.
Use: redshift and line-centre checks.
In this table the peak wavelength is 4022.72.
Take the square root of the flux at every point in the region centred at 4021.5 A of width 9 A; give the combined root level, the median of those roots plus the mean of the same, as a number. 2.07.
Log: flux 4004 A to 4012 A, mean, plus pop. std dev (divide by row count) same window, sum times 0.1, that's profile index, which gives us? 0.109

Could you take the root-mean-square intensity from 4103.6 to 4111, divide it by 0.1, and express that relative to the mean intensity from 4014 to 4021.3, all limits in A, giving 10.6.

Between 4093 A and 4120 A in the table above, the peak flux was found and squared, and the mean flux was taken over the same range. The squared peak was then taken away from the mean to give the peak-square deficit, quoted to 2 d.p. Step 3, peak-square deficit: -0.40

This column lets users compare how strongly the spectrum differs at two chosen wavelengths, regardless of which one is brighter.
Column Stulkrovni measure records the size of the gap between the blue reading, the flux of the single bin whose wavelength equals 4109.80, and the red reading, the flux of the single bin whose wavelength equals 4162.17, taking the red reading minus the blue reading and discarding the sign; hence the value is 0.26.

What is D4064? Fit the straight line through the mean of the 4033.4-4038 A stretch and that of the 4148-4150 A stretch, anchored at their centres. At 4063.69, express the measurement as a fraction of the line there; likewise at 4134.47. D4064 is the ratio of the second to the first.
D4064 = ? 0.79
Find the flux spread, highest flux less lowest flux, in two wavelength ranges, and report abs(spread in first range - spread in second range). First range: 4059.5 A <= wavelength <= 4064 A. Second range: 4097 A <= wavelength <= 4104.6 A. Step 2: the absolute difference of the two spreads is 0.10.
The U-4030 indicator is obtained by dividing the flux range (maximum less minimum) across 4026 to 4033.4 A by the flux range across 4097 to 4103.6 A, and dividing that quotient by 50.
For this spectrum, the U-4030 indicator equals 0.011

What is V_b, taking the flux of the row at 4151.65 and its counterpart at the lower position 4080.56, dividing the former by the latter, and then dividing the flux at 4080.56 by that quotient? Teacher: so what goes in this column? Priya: 1.13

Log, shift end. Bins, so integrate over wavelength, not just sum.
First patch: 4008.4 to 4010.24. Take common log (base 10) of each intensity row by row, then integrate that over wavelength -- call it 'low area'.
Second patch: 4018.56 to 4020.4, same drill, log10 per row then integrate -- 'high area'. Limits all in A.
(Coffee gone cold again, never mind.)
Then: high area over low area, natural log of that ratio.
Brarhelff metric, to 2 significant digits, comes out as 0.50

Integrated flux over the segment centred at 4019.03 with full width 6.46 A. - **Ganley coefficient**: 7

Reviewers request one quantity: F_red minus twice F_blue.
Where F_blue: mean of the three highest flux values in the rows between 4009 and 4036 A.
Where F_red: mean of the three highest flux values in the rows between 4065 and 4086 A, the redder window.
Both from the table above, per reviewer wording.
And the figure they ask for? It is -1.05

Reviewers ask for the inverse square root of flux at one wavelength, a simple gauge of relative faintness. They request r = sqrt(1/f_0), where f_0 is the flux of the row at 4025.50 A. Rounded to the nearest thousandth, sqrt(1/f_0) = 0.989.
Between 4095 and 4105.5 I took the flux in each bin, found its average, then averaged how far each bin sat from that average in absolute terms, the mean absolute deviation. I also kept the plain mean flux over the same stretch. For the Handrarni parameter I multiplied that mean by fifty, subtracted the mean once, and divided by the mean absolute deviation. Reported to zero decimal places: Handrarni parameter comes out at 1187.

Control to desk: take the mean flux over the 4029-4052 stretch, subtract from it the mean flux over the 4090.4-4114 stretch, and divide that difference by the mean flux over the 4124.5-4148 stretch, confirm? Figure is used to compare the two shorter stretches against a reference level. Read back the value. -0.102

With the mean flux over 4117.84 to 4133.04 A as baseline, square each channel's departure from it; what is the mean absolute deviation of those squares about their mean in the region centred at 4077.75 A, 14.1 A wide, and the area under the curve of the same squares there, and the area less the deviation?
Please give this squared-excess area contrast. 0.013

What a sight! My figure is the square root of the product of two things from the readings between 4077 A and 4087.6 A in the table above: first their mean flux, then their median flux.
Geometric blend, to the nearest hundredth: 1.10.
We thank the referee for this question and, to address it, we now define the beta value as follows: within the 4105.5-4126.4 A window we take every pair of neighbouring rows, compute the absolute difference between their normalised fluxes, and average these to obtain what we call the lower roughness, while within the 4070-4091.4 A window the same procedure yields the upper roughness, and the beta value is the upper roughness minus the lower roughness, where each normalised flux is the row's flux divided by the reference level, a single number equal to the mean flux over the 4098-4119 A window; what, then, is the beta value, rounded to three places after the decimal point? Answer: -0.011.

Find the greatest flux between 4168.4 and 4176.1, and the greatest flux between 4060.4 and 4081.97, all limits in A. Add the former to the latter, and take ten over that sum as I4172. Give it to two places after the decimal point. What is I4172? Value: 4.58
